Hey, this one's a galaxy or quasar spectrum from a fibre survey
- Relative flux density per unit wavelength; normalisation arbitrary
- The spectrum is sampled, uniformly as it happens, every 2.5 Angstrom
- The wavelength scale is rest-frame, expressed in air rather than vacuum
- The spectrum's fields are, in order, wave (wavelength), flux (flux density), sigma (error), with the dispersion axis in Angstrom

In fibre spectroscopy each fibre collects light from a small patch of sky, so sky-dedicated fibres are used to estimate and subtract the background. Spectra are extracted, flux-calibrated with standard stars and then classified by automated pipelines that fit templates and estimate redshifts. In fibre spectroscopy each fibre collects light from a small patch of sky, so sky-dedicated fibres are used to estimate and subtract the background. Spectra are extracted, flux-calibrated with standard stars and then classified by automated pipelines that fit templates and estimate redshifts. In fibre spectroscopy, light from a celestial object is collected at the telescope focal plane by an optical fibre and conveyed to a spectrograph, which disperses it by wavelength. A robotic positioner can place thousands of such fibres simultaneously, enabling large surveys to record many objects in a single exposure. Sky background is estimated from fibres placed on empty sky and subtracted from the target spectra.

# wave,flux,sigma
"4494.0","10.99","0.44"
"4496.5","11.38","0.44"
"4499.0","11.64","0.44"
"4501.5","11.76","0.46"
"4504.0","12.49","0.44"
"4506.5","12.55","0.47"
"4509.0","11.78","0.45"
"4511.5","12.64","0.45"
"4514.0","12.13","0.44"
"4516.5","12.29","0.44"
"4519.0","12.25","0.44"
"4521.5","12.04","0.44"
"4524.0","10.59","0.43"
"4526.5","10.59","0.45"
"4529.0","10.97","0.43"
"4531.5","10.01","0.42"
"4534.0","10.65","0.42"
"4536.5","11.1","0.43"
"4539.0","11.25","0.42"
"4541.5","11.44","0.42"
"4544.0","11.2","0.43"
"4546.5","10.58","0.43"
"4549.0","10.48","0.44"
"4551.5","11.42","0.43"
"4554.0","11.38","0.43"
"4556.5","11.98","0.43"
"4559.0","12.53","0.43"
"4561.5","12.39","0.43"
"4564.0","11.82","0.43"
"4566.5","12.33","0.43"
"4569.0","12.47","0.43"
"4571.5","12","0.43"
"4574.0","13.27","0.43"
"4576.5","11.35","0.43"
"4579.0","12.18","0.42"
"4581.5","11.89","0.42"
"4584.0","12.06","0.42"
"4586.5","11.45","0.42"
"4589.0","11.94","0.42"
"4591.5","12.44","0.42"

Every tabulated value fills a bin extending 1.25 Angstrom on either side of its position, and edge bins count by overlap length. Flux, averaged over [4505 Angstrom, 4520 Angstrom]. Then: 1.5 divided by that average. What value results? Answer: 0.1222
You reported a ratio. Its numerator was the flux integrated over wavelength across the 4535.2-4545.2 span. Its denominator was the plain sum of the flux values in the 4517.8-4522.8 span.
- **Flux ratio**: 4.6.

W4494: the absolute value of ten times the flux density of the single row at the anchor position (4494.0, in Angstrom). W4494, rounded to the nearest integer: 110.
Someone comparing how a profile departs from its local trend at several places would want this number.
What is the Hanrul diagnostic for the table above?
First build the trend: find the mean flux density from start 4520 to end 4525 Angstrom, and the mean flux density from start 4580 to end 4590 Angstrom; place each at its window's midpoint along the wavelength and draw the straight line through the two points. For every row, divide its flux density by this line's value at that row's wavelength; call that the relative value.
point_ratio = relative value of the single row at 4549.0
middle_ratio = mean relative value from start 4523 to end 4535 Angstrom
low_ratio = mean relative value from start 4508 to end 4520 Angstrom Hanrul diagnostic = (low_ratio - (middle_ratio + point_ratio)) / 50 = -0.015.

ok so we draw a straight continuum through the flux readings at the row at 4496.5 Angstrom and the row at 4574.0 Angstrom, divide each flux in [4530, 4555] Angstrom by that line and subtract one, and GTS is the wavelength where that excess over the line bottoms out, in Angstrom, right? 4531.5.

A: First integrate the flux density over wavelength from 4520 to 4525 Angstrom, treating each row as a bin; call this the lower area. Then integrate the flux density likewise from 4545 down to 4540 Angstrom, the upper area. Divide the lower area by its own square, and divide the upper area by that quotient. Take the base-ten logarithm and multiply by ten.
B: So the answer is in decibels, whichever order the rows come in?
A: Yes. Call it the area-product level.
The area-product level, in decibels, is 35.1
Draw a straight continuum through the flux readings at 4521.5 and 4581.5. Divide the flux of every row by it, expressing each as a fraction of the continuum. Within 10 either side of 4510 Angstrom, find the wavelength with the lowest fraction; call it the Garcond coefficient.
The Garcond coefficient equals 4501.5 Angstrom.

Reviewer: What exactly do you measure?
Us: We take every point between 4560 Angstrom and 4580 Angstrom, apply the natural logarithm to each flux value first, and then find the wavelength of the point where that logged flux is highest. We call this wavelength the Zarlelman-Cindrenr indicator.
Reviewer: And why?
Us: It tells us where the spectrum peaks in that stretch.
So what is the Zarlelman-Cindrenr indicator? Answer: 4574.0 Angstrom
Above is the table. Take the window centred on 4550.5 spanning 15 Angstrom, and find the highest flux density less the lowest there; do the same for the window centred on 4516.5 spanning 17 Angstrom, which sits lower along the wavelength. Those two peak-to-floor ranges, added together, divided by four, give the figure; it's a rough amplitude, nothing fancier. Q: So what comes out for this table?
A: 0.89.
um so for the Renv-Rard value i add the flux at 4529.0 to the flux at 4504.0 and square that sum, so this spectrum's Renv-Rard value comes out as 550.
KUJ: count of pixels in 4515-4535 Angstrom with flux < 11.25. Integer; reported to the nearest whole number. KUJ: 5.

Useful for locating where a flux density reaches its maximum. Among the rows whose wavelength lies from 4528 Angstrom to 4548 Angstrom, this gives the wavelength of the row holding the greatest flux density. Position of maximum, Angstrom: 4541.5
